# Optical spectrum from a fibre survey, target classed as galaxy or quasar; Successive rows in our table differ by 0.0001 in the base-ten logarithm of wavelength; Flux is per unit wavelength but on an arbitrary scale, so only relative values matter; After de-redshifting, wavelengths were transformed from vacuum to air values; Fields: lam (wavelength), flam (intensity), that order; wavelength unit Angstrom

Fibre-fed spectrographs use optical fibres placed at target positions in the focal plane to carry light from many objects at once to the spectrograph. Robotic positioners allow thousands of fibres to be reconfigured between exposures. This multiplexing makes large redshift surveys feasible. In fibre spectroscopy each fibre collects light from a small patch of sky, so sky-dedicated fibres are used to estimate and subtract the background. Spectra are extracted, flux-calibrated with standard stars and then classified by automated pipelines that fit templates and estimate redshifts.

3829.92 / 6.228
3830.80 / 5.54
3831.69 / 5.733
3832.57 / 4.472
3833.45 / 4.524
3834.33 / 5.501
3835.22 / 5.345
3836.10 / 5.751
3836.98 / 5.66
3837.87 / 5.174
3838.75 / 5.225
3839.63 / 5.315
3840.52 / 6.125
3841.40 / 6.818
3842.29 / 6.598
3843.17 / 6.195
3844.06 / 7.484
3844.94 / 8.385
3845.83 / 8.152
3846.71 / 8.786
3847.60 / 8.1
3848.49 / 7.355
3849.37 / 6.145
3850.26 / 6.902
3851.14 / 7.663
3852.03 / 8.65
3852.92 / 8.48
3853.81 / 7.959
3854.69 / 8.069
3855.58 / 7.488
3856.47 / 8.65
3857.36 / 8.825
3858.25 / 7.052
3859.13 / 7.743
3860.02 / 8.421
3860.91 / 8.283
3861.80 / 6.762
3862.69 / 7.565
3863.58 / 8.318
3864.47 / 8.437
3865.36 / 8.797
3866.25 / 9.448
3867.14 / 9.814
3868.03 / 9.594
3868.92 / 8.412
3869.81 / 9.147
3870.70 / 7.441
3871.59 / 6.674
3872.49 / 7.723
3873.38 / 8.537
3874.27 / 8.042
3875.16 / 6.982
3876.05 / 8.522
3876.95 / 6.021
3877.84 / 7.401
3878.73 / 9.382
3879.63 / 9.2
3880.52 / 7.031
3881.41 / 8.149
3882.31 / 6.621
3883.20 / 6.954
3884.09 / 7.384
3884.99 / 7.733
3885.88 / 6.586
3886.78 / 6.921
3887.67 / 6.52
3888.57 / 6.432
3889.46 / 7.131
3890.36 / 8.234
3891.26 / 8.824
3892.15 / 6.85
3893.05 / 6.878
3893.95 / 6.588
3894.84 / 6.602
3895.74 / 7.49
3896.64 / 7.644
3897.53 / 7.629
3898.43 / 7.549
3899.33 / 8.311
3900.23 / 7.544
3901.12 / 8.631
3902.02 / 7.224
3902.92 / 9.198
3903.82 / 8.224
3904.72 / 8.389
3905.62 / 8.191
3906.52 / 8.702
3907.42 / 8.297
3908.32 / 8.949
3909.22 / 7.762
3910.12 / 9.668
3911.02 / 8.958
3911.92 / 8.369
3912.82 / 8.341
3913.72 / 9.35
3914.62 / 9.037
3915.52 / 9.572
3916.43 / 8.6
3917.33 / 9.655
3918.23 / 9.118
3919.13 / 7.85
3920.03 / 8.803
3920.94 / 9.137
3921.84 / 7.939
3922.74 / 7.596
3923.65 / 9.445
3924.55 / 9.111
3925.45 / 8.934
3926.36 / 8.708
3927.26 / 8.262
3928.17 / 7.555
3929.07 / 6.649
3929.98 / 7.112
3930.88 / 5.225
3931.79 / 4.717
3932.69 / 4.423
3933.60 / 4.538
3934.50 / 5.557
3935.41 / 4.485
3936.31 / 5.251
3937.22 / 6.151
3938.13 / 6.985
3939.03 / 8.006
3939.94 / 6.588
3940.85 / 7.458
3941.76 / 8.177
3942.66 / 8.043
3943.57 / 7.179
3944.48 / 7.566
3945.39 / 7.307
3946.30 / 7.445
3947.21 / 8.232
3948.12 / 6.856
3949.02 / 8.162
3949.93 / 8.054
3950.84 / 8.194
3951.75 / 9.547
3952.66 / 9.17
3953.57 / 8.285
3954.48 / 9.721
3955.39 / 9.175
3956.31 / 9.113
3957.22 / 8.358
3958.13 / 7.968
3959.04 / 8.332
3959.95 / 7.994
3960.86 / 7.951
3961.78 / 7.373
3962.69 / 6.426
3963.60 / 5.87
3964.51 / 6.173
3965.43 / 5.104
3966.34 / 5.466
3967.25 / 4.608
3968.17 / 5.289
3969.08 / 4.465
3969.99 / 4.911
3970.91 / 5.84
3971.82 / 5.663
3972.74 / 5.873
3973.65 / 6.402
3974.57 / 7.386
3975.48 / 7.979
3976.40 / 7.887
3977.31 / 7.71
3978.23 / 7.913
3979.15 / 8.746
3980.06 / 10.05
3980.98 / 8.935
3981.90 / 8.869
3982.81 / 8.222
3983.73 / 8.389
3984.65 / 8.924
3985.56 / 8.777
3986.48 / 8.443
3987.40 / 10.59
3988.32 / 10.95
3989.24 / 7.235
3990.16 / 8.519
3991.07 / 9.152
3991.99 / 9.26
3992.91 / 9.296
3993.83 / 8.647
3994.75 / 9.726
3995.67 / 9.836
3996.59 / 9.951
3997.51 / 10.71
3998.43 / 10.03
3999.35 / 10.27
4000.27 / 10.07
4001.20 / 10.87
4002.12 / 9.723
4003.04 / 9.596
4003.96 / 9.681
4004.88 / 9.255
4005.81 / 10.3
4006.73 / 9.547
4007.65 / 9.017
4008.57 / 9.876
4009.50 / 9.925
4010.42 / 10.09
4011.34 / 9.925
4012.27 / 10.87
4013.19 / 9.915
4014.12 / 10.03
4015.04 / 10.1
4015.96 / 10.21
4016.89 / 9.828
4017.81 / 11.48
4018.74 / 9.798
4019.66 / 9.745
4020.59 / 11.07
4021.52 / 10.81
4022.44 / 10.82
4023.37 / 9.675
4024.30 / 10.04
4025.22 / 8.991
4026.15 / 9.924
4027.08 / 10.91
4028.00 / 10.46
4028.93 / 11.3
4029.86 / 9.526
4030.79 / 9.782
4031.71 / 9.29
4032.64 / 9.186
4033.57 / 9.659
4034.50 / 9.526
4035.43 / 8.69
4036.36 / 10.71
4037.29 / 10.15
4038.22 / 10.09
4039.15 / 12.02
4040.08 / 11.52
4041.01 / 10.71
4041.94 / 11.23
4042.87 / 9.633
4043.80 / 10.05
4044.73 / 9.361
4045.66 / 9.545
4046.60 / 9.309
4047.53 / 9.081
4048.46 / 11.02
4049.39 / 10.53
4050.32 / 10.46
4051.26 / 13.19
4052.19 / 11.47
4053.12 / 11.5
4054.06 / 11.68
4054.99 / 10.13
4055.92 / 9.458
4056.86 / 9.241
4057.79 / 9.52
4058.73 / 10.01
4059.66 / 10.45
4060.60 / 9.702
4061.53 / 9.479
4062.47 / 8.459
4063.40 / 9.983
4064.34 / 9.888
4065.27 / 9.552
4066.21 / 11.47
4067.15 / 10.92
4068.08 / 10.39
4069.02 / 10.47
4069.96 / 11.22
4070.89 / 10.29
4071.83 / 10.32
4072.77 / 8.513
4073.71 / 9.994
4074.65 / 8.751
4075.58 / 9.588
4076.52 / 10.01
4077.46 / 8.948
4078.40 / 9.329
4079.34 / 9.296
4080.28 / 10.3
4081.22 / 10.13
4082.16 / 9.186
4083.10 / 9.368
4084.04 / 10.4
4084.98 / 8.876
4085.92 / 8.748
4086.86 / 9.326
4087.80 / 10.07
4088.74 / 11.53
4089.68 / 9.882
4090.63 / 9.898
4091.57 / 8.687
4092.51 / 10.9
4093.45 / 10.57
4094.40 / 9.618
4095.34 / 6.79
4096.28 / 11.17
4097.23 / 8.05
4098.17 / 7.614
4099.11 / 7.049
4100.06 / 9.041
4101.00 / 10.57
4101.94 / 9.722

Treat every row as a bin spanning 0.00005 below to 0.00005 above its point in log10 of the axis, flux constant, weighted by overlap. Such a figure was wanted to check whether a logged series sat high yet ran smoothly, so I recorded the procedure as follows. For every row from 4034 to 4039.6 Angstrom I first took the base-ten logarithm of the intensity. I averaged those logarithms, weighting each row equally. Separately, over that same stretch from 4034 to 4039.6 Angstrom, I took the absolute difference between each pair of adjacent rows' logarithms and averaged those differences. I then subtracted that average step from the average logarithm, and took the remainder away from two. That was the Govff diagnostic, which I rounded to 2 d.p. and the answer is 1.04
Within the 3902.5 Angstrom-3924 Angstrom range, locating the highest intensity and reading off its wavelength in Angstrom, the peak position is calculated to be 3910.12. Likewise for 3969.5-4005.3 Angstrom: 3988.32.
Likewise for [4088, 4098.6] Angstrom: 4088.74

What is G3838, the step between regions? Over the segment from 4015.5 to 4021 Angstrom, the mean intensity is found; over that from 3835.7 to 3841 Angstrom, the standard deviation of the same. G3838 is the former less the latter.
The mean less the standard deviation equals 10.0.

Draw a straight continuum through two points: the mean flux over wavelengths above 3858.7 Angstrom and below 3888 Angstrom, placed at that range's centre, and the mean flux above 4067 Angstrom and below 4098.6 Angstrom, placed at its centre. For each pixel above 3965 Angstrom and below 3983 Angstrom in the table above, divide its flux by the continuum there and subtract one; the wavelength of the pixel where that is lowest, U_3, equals 3969.08 Angstrom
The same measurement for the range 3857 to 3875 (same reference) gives 3871.59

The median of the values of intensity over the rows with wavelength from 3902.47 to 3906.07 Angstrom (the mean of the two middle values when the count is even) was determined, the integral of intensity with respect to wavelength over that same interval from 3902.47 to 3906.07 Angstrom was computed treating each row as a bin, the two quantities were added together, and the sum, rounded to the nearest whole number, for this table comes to 39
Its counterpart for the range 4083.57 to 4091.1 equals 84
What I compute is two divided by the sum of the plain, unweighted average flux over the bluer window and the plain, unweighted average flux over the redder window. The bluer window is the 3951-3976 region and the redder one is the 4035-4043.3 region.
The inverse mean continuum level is 0.114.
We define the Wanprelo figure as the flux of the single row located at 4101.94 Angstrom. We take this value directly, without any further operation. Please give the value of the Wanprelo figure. 9.722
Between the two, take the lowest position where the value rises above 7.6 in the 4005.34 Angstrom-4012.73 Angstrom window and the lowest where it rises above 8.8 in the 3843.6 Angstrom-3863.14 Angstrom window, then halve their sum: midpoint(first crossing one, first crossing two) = 3931.6 Angstrom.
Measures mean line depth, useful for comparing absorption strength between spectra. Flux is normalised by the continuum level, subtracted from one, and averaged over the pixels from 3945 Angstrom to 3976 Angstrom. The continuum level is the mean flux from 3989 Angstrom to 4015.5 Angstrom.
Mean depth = 0.3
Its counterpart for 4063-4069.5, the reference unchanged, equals -0.1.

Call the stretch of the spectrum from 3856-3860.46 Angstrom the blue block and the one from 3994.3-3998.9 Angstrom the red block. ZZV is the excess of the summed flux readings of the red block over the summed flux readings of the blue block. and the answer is 10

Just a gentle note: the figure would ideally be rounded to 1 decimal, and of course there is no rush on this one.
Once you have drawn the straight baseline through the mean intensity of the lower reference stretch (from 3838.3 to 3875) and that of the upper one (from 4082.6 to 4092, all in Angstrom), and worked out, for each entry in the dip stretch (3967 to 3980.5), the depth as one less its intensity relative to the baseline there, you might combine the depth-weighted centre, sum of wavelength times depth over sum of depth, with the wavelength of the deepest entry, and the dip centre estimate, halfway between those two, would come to 3969.9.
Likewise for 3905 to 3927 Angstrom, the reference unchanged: 3919.4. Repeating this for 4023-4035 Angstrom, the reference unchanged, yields 4026.6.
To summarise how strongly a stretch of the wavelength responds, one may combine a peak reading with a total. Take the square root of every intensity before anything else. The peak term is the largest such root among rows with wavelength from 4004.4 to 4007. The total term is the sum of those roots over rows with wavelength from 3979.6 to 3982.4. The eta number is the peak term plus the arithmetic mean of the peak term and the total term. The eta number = 9.4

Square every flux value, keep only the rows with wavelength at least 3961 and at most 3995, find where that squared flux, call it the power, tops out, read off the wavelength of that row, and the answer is 3988.32 Angstrom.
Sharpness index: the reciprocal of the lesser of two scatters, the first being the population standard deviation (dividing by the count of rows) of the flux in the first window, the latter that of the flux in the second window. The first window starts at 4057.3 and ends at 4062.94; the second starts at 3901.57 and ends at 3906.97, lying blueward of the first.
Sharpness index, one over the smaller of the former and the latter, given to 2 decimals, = 1.67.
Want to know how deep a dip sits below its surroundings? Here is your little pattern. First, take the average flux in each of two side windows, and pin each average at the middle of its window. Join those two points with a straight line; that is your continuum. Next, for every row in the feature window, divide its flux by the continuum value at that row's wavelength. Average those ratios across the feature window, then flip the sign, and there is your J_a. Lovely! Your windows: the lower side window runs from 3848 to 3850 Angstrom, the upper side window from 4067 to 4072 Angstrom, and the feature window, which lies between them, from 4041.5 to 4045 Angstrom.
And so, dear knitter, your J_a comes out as -1.0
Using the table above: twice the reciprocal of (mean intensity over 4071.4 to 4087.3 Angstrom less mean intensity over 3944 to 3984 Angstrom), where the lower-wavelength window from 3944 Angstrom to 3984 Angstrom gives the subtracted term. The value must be 1.0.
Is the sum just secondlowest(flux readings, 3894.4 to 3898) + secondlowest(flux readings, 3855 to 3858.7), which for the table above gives 15.0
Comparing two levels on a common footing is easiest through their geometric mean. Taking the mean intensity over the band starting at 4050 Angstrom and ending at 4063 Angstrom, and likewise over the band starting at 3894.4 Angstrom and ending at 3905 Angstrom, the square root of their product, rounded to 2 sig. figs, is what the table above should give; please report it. 9.0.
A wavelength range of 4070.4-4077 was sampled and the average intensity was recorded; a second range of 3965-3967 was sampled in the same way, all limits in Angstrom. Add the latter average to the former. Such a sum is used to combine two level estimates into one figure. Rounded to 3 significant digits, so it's 14.9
